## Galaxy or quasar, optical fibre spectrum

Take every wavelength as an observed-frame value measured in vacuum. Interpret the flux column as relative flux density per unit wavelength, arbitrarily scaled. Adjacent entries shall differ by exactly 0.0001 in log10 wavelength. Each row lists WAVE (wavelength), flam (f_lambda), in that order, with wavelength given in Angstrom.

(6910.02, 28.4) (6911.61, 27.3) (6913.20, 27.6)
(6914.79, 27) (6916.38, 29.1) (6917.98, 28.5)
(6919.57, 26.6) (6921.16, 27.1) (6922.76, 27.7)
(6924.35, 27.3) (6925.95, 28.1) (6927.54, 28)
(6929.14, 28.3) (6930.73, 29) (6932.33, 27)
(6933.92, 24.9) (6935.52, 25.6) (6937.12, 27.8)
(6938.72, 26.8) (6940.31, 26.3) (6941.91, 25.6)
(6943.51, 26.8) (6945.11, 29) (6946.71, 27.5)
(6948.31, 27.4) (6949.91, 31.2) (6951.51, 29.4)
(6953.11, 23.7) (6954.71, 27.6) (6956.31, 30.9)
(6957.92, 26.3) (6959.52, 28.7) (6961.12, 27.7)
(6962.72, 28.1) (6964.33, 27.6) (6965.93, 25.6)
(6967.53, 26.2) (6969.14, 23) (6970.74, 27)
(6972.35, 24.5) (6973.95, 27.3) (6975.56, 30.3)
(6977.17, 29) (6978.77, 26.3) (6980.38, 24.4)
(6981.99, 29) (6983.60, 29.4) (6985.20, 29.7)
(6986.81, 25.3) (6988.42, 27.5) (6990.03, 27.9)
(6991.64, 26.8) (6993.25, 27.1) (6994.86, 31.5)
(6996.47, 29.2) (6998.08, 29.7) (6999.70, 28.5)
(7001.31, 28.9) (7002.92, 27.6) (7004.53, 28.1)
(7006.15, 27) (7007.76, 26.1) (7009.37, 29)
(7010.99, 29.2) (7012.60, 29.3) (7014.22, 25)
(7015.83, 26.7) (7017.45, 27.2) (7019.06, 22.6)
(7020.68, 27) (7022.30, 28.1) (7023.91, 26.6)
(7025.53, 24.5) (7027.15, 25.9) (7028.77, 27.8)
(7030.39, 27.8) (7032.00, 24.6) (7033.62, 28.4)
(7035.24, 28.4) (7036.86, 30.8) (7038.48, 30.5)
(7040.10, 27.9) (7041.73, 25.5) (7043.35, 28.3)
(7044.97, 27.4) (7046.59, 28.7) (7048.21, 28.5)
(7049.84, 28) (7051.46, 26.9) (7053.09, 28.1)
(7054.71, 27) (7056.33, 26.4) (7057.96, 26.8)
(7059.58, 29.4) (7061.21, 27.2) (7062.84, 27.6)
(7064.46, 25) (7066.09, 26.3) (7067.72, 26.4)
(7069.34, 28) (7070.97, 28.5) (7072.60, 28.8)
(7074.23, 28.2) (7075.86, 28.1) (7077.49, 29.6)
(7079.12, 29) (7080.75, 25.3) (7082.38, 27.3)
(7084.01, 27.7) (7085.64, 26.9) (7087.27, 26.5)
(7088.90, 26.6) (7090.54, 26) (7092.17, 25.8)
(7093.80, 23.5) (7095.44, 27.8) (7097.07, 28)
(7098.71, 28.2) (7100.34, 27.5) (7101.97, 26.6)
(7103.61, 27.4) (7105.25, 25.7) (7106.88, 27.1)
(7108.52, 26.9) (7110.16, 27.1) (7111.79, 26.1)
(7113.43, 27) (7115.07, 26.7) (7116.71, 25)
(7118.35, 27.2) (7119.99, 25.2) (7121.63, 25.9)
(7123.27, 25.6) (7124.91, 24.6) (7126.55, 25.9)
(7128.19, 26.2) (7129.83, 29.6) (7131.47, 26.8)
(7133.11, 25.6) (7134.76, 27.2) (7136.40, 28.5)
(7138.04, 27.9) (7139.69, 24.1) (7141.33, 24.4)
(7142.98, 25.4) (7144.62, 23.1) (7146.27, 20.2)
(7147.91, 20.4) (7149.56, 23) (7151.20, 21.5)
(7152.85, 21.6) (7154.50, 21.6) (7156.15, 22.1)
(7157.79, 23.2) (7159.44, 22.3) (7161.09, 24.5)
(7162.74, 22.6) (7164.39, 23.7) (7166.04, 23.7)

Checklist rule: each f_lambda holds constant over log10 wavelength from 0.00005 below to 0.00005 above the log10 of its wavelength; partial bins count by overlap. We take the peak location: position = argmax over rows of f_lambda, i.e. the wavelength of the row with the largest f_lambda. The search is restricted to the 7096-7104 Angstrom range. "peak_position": 7098.71 Angstrom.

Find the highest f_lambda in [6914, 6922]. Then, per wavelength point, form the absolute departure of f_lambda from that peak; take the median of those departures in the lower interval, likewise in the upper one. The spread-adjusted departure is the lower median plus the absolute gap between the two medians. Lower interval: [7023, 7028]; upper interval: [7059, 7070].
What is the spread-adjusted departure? 4.5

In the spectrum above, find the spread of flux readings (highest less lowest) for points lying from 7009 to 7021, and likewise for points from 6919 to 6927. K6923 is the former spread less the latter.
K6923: 5.2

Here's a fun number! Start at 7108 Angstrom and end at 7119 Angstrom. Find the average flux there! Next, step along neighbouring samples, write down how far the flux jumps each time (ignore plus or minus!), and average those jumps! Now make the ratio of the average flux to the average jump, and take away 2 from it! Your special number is 23.3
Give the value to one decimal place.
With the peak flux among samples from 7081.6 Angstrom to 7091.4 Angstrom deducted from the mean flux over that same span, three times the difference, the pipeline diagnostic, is -2.6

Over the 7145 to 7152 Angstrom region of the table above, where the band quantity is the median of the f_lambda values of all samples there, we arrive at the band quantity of 21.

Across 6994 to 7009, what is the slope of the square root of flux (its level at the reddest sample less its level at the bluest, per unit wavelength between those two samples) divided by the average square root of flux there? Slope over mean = -0.0073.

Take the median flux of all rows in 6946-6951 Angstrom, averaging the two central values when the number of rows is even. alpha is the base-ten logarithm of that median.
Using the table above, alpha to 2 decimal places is 1.44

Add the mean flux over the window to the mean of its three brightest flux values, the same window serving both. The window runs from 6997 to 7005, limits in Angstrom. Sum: 57.6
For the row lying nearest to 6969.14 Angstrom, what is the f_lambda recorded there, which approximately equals 23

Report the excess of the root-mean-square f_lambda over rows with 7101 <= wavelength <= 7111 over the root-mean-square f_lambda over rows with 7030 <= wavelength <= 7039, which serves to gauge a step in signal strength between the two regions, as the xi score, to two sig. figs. -1.7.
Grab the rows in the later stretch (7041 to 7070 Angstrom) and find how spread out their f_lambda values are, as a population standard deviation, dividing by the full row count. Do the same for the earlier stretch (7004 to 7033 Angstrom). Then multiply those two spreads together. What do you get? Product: 1.94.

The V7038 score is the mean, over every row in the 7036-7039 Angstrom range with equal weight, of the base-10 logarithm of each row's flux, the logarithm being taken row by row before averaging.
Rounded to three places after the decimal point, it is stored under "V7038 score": 1.486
